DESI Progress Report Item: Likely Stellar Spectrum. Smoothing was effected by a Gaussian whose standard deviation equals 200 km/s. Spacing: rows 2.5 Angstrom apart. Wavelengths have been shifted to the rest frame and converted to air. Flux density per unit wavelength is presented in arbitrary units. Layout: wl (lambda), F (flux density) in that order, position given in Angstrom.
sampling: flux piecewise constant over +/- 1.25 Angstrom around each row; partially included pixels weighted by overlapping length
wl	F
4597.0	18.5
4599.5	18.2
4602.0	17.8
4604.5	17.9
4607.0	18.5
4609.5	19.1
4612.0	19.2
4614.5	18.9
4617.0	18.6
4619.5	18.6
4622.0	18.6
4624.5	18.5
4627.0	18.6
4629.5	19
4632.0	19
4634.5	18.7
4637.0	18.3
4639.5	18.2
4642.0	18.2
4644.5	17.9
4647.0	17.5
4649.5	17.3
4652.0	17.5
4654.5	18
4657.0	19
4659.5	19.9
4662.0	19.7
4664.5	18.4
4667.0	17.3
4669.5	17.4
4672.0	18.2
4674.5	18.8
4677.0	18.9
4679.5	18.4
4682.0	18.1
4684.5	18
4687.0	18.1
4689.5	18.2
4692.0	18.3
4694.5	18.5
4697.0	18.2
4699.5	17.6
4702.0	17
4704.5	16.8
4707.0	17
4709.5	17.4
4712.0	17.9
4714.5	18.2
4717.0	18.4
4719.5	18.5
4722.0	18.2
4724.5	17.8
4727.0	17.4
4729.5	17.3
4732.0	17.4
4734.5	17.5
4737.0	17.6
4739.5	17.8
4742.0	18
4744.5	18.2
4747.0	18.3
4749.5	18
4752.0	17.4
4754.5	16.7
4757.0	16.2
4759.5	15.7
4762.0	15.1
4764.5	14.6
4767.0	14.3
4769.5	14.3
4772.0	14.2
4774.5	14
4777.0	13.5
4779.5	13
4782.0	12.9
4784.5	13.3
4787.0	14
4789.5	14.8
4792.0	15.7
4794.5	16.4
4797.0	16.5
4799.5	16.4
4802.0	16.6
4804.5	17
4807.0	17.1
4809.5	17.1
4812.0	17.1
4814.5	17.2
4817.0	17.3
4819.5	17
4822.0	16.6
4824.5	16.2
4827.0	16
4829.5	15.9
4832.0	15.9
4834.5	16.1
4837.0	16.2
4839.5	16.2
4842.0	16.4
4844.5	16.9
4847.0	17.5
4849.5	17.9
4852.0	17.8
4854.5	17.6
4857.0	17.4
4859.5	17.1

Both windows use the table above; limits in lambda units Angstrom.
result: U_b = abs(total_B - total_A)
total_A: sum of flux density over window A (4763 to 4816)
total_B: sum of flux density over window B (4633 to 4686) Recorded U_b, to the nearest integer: 64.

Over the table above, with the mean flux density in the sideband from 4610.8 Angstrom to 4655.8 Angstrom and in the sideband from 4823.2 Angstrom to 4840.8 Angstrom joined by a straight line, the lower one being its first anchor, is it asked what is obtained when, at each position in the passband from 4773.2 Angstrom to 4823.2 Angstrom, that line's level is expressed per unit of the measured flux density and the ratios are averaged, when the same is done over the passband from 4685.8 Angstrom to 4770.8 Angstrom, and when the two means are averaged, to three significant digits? 1.03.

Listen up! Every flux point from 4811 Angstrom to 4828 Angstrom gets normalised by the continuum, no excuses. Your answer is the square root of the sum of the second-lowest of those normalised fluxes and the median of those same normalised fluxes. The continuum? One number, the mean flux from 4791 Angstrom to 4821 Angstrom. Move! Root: 1.41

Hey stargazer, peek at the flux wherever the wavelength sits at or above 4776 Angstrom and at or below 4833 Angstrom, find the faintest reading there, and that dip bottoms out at 12.9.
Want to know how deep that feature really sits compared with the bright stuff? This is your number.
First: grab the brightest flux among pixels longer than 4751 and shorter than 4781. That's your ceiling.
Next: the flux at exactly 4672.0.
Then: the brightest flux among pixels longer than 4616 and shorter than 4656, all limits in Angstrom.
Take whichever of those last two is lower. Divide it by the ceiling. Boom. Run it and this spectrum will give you 1.05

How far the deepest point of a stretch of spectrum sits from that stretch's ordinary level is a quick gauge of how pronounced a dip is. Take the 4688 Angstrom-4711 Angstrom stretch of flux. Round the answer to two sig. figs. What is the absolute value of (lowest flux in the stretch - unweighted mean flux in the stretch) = 0.87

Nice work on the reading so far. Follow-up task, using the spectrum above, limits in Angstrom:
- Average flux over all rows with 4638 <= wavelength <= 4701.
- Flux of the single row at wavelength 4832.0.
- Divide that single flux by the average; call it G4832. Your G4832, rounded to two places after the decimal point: 0.87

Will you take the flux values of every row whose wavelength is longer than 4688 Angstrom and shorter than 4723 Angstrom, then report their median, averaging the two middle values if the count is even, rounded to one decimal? 18.2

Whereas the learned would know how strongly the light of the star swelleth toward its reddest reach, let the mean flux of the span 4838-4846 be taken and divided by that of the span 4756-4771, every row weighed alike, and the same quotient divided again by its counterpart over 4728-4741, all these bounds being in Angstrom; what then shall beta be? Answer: 0.063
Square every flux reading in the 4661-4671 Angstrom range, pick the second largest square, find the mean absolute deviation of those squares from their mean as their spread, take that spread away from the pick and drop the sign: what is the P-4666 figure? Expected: 307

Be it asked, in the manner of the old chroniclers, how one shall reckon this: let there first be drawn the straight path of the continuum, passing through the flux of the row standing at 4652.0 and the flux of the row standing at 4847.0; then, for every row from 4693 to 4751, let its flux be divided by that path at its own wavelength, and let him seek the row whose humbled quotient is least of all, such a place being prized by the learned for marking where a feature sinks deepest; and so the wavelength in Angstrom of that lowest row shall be 4704.5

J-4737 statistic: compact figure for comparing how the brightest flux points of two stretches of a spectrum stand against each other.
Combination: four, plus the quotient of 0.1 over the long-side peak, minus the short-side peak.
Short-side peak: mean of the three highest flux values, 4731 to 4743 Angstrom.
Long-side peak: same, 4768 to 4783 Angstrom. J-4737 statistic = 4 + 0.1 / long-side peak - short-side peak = -13.8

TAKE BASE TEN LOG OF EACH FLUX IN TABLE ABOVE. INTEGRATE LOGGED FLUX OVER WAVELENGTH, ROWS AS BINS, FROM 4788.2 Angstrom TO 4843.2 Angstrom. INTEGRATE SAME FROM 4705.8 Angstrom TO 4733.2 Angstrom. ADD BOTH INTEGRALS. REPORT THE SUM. 101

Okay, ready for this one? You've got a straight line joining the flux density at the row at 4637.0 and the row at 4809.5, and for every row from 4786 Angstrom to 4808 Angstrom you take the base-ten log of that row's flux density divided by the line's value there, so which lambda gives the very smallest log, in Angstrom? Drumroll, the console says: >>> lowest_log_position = 4787.0 Angstrom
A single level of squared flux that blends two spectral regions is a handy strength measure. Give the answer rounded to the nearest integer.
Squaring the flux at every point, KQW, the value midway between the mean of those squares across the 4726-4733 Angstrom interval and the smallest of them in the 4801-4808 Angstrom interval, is 289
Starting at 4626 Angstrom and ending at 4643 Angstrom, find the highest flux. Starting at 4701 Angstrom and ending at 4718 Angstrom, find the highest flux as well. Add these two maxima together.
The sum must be 37.4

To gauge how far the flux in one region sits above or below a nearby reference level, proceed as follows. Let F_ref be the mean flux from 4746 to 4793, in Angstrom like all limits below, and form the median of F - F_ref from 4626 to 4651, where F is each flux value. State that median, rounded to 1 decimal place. 3.2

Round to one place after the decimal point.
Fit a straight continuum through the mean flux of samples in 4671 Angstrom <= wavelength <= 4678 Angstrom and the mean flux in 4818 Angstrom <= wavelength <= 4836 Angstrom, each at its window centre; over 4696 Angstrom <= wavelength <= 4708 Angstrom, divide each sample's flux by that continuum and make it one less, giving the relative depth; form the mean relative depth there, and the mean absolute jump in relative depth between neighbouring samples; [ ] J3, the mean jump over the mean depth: -0.4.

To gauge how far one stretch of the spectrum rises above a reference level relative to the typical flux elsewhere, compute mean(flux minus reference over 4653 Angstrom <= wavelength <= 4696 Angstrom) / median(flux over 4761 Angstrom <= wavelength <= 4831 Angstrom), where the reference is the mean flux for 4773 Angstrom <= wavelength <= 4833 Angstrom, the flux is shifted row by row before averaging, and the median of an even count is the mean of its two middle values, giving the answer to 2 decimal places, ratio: 0.17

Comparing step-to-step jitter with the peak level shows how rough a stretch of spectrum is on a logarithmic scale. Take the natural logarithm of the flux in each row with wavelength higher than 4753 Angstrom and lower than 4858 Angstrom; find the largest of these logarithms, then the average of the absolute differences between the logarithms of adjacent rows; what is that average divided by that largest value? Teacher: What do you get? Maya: 0.0067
